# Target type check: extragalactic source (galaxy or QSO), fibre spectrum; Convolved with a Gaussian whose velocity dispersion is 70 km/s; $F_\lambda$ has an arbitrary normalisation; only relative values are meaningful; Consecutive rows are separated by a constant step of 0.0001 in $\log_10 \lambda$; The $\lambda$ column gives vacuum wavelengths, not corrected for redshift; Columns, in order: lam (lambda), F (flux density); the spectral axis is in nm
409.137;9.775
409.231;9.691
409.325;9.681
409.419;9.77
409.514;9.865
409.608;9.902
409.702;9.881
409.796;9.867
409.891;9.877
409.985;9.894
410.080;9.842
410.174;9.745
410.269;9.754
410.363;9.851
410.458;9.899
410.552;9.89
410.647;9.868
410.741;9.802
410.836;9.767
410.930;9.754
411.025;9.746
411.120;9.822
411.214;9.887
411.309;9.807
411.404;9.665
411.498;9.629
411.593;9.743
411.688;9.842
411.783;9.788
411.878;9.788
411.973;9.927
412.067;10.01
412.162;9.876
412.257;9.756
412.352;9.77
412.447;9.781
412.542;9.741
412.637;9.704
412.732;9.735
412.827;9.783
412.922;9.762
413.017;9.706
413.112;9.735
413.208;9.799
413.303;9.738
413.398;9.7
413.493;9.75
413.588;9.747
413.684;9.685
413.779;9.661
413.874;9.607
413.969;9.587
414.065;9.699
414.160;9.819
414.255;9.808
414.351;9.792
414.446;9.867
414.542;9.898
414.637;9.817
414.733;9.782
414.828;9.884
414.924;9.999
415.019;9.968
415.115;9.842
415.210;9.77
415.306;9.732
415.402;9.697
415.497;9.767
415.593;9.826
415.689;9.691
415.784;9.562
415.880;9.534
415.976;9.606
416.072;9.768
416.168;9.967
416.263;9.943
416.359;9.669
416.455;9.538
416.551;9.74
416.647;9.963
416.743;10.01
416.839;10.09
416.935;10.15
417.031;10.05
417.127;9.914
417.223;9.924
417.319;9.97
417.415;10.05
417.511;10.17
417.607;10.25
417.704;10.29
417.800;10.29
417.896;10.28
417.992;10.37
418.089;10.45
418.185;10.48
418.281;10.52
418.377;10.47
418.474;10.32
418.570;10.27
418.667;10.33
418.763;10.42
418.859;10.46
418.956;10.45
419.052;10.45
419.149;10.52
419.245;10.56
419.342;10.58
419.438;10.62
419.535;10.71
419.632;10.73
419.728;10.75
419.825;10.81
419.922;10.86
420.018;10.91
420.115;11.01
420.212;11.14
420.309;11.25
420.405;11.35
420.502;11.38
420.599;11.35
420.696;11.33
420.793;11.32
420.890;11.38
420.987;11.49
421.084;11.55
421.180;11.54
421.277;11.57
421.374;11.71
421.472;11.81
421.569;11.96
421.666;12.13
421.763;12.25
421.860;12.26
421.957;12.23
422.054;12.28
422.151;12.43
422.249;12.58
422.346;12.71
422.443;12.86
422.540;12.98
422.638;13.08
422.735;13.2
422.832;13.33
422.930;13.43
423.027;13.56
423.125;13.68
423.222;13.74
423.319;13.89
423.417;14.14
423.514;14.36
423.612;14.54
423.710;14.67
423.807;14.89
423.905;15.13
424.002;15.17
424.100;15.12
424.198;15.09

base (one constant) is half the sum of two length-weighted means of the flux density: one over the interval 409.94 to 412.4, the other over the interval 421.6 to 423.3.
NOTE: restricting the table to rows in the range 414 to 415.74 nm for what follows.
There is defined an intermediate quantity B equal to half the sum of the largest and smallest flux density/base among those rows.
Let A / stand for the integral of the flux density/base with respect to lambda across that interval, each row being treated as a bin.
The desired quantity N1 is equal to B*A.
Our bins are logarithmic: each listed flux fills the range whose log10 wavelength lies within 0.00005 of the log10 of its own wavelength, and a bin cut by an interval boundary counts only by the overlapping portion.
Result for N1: 1.31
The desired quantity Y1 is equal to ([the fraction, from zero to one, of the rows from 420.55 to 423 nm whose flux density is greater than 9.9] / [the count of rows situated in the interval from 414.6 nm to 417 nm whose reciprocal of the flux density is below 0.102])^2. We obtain 0.007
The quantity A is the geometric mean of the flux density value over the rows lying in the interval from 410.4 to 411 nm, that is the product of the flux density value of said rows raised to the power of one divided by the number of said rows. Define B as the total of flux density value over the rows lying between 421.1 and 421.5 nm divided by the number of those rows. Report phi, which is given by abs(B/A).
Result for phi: 1.19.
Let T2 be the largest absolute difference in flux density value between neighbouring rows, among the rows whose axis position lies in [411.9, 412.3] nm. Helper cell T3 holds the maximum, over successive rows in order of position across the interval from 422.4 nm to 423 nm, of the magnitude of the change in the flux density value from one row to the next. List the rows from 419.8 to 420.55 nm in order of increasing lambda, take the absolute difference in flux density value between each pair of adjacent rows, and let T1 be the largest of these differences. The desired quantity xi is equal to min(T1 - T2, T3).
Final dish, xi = 0.00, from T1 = 0.130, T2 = 0.13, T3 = 0.13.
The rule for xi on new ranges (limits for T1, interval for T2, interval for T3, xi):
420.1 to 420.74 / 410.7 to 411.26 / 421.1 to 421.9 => 0.05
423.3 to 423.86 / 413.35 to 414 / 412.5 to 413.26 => 0.06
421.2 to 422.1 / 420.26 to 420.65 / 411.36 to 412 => 0.07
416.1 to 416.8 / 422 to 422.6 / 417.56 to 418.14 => 0.09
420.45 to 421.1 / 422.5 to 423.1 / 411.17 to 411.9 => -0.02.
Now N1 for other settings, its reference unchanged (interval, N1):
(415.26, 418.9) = 2.85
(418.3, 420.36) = 1.83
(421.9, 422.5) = 0.73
